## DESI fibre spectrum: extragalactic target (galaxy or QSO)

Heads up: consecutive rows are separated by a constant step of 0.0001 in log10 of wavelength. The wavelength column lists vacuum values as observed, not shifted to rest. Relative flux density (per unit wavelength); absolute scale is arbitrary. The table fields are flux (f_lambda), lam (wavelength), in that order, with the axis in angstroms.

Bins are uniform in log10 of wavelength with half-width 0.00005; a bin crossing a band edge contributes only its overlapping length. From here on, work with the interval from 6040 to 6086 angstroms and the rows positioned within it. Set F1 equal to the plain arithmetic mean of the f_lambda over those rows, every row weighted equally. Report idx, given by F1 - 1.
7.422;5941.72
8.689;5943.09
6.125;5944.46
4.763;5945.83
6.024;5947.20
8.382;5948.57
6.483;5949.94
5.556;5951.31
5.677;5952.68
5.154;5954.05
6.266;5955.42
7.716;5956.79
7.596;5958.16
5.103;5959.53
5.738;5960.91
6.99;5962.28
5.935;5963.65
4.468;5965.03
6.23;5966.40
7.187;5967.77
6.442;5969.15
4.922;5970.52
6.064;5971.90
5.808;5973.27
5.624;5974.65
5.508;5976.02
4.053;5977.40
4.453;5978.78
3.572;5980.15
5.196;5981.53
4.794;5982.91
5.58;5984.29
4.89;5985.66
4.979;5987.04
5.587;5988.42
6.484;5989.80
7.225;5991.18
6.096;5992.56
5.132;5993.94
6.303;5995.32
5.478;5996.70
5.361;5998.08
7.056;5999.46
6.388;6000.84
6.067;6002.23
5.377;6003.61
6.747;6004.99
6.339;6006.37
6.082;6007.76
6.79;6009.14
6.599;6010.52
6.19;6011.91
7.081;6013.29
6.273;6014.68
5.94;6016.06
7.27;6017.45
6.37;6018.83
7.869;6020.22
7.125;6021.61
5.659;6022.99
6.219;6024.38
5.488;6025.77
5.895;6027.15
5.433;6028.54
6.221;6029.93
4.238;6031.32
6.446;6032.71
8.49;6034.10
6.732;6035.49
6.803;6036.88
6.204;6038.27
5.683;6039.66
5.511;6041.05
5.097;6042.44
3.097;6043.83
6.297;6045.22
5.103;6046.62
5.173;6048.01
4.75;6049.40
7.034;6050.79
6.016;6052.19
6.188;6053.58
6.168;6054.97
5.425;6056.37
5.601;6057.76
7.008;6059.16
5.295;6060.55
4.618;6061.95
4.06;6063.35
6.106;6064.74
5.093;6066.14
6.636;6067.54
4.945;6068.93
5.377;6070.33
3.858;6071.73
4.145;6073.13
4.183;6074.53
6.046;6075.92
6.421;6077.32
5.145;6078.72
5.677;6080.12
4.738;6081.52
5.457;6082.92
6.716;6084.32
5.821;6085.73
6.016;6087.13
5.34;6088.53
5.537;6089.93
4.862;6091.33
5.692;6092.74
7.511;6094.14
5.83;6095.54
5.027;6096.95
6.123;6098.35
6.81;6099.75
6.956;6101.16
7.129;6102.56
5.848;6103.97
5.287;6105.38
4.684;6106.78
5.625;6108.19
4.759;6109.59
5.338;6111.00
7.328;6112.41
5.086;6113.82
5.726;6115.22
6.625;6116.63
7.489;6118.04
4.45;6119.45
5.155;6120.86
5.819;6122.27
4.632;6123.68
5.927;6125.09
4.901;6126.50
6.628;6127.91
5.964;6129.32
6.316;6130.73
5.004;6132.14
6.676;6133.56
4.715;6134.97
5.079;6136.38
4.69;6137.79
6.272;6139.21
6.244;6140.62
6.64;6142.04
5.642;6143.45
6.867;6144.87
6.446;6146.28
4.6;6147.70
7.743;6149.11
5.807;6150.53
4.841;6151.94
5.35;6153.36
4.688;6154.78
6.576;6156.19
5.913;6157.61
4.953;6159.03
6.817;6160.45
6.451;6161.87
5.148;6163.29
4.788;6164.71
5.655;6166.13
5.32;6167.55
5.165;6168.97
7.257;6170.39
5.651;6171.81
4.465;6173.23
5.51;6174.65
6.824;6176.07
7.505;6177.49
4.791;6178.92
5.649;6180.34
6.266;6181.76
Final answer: 4.4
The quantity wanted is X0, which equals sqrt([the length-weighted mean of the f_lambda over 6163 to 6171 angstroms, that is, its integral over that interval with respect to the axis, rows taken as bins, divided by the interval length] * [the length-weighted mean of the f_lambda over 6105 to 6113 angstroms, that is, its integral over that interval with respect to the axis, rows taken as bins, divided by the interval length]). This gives 5.5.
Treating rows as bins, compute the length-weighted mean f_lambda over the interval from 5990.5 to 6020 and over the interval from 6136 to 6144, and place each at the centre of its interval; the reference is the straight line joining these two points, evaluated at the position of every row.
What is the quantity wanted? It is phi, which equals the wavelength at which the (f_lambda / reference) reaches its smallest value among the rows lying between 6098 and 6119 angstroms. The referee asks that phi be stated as 6106.78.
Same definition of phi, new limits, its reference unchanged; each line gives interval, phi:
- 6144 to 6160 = 6147.70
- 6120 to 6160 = 6123.68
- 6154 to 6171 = 6154.78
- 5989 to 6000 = 5993.94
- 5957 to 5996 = 5980.15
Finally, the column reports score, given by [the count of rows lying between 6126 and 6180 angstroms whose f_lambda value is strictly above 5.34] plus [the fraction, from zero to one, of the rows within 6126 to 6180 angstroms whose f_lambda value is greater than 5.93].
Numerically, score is 23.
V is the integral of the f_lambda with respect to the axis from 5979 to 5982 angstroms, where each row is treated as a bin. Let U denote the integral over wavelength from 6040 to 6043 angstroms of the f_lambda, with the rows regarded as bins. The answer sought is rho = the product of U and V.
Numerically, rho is 210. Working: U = 16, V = 13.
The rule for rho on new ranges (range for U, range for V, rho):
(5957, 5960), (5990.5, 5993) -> 336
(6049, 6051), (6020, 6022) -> 173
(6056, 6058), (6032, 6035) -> 245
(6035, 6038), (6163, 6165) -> 199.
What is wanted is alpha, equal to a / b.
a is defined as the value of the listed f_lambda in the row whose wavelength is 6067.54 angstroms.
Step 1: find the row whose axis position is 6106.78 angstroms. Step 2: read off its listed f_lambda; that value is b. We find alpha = 1.4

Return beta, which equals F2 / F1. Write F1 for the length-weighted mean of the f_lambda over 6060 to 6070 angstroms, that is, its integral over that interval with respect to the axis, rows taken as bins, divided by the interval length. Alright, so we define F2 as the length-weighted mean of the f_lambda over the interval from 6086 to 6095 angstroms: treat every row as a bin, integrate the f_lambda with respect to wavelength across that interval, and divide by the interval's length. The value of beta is 1.11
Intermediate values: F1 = 5.3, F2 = 5.8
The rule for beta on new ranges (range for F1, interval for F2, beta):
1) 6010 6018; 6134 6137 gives 0.77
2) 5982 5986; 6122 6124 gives 1.02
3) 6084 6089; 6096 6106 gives 1.04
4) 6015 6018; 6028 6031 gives 0.86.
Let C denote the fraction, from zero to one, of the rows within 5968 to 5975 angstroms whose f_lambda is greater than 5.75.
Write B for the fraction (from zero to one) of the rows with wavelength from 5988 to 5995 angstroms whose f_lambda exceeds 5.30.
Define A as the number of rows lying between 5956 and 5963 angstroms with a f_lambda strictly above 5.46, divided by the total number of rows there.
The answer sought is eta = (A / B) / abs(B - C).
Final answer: 5.0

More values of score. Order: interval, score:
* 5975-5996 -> 7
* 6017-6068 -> 28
